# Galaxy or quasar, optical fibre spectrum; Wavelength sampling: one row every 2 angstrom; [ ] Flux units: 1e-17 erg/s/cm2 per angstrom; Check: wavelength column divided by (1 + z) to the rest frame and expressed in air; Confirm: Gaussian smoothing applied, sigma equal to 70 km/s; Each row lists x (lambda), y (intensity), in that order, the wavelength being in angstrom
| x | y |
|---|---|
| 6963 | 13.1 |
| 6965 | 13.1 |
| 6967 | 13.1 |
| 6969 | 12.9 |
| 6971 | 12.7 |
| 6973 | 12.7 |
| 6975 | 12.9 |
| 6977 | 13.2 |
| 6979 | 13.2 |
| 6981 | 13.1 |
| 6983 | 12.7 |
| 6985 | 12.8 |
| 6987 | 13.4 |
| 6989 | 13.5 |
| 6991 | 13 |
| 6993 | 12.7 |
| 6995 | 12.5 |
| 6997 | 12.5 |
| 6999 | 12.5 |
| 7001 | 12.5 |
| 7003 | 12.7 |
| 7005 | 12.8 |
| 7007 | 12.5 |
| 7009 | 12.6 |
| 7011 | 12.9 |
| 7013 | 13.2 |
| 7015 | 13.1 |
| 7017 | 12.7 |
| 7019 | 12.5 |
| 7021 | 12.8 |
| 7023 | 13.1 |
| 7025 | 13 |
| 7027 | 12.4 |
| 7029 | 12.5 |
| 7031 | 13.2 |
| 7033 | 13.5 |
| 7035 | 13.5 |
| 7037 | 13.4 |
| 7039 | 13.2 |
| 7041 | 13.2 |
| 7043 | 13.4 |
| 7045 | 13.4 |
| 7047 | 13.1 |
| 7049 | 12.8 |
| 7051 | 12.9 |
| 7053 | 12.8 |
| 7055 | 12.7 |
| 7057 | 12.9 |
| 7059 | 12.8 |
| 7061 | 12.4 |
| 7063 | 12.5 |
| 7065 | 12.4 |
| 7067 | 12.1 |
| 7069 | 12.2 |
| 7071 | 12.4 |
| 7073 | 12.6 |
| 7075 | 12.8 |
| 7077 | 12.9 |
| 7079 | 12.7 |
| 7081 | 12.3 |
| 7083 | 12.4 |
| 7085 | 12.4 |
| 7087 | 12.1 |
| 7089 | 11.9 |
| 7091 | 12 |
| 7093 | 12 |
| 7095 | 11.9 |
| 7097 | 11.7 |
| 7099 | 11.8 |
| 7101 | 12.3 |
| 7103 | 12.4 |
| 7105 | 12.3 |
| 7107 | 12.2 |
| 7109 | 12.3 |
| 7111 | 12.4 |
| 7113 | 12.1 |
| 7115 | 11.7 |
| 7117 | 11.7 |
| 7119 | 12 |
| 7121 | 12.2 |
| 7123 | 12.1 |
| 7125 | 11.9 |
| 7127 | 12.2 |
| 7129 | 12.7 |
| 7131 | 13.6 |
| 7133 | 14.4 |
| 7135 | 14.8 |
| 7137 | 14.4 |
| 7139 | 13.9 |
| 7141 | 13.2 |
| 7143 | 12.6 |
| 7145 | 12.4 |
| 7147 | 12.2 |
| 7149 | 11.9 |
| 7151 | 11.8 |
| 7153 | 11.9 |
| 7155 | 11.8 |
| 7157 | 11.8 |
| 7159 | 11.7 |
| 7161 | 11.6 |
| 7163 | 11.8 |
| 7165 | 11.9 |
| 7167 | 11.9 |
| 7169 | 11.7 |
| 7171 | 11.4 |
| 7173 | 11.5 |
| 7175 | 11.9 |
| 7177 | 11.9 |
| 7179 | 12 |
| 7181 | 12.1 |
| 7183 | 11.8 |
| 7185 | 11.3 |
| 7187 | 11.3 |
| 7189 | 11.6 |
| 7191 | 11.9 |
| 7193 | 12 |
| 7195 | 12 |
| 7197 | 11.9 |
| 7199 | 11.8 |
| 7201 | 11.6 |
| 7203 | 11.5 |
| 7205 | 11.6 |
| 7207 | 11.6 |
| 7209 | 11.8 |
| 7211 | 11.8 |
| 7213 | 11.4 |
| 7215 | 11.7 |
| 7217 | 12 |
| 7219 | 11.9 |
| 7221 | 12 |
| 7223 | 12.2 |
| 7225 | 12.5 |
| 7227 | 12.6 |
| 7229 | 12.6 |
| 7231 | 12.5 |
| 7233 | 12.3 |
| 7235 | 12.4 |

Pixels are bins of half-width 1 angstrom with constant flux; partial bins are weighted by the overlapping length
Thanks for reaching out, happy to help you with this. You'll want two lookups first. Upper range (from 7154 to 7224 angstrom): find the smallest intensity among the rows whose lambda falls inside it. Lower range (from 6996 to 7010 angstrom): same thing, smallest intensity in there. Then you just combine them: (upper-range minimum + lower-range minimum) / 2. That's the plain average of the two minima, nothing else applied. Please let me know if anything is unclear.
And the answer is 11.9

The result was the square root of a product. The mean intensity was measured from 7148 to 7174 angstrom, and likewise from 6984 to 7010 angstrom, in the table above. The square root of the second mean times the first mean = 12.2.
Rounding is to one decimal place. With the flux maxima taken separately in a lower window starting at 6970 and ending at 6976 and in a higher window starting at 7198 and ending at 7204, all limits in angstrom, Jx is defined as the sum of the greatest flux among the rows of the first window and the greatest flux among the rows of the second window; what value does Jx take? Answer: 24.7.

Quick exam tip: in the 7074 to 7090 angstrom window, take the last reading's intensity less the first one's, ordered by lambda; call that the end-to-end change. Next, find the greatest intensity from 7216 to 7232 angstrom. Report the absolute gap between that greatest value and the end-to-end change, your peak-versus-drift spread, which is 13.5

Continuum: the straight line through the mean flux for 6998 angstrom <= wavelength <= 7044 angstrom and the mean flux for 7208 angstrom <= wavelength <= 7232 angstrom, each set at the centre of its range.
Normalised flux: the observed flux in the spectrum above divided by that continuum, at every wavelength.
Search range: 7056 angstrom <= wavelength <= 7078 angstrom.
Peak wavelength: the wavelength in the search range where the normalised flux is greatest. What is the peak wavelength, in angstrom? 7077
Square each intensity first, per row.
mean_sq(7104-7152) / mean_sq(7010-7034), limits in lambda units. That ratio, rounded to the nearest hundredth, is 0.96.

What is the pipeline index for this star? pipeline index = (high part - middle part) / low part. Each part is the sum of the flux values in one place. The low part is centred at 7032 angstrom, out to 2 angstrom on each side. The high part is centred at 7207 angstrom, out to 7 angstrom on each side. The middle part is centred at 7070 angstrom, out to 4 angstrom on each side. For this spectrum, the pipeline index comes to 1.2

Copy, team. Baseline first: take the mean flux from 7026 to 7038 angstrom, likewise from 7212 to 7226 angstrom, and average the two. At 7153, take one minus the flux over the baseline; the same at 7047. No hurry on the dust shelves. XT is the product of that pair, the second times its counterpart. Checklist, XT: -0.0023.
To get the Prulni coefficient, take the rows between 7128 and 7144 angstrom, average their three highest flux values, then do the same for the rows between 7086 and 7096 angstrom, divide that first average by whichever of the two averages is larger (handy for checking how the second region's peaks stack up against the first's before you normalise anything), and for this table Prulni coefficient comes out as 1.00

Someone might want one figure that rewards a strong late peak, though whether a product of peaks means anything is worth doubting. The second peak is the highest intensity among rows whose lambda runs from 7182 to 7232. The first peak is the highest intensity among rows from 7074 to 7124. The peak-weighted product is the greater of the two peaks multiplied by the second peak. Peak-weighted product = 163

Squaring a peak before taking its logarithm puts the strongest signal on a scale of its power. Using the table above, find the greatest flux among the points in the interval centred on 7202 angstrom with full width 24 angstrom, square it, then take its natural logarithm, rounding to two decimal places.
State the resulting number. 4.97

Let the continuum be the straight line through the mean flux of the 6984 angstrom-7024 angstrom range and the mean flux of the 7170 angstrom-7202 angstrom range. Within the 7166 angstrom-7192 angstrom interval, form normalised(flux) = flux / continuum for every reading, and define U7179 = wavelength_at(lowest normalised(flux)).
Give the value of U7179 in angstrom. 7185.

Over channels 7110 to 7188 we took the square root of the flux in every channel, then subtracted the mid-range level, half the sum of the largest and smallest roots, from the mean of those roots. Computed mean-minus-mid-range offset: -0.107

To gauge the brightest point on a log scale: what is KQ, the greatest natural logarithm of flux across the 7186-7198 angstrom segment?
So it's 2.48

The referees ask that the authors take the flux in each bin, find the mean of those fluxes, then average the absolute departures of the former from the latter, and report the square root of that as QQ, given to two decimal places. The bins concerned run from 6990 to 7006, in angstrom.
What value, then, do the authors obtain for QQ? 0.39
